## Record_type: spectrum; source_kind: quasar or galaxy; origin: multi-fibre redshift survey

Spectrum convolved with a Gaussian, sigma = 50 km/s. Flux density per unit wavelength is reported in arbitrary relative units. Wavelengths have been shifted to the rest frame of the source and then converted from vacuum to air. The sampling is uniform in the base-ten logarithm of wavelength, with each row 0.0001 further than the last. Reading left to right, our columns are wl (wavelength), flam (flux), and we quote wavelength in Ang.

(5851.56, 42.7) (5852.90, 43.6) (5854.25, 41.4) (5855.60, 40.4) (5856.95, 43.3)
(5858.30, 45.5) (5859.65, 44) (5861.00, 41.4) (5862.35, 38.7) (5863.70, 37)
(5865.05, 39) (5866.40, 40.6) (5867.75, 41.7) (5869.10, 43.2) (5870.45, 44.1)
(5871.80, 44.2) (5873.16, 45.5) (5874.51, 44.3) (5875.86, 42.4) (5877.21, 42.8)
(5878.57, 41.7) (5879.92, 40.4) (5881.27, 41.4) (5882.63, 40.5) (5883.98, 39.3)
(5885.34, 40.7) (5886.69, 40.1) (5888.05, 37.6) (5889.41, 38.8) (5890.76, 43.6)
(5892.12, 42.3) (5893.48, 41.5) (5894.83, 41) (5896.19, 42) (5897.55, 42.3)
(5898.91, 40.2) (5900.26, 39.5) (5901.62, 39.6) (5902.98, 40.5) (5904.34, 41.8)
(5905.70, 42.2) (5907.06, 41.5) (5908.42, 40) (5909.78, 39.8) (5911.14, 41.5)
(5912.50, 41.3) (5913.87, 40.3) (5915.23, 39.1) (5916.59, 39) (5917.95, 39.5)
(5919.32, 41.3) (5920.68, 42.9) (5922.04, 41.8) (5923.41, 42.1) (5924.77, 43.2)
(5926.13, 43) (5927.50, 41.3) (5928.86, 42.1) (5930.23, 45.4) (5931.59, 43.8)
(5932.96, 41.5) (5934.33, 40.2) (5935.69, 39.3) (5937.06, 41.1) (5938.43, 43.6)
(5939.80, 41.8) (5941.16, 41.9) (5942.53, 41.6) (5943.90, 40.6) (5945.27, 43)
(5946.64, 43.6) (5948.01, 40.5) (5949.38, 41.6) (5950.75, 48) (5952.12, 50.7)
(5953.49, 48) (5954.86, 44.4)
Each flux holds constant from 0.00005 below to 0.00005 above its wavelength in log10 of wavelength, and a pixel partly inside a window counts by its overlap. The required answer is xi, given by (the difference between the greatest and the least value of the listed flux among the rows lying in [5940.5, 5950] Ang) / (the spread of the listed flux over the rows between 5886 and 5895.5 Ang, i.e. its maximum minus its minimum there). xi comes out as 0.52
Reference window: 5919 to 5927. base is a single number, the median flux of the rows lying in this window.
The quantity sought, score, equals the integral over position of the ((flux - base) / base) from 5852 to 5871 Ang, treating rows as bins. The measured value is -0.4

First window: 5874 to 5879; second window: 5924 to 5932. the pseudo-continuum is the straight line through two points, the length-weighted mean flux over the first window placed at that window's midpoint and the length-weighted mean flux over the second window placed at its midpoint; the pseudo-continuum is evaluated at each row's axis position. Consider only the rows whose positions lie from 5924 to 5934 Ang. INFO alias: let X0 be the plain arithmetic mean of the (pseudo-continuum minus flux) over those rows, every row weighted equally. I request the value 0.3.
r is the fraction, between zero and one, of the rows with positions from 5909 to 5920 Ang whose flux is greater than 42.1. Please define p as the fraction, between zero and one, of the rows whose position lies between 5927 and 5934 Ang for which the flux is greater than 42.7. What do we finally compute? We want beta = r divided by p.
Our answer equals 0.0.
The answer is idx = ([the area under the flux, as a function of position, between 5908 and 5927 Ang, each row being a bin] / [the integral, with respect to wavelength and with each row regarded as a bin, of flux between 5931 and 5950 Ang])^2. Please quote 0.97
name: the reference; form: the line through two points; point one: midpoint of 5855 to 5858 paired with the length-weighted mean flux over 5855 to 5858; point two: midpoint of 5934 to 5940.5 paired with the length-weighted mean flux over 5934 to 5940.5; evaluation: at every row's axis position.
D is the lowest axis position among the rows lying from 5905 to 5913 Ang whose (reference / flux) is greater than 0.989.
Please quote 5907.06 Ang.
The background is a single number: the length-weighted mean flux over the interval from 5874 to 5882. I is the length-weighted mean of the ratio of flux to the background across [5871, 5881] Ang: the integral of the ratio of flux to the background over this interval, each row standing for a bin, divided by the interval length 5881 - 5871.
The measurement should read 1.021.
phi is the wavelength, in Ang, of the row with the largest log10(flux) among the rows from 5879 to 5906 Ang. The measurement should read 5890.76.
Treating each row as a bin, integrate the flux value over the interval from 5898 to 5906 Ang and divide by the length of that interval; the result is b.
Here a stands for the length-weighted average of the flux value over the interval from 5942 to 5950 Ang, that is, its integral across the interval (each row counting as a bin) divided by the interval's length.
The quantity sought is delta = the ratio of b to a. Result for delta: 0.97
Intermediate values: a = 41.8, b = 40.6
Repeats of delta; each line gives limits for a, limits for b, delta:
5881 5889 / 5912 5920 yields 1.01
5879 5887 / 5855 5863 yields 1.04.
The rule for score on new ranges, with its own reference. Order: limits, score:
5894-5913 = -0.7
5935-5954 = 0.3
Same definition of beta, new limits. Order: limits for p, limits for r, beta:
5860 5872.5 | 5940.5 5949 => 1.0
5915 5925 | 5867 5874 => 3.2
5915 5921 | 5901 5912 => 0.6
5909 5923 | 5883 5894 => 2.5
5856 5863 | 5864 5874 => 1.0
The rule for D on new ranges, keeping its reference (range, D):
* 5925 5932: 5927.50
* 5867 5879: 5867.75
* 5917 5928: 5917.95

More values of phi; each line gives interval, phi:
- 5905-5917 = 5905.70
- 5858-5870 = 5858.30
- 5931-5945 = 5931.59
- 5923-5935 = 5930.23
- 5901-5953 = 5952.12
